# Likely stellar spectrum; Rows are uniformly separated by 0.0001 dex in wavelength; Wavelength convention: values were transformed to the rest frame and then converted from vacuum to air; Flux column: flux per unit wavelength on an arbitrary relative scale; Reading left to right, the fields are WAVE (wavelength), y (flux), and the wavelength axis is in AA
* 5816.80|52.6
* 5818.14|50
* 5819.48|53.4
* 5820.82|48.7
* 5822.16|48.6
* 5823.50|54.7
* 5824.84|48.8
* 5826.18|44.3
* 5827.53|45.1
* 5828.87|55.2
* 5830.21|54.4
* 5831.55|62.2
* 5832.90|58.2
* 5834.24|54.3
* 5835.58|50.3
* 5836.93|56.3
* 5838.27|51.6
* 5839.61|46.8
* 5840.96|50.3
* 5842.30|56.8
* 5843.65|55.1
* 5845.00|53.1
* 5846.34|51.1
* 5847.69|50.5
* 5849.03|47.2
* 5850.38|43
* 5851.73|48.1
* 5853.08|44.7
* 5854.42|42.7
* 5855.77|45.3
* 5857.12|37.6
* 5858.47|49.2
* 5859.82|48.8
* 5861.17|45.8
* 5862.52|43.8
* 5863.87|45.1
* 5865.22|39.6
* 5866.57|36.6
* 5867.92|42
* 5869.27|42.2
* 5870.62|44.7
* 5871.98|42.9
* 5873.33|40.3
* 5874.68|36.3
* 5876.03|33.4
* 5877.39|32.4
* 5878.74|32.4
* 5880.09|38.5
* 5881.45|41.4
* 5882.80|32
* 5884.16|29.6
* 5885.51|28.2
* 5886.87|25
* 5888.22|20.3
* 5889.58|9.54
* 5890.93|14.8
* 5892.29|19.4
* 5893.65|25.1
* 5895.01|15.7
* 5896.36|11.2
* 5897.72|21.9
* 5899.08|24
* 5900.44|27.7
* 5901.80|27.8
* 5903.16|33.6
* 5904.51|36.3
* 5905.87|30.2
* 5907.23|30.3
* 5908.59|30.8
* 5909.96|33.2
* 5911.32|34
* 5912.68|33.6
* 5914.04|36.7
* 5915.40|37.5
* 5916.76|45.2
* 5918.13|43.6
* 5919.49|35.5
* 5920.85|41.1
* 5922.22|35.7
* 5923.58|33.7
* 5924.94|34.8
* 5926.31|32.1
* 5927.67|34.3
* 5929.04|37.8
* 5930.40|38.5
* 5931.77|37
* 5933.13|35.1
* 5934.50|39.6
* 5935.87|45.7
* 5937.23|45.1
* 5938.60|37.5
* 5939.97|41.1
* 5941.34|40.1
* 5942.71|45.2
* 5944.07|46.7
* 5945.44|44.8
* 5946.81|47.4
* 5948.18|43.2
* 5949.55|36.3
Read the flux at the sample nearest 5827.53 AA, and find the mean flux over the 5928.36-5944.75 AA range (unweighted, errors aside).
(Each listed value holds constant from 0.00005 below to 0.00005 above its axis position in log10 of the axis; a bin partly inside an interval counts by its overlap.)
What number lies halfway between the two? 42.9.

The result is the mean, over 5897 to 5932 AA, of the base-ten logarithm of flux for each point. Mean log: 1.53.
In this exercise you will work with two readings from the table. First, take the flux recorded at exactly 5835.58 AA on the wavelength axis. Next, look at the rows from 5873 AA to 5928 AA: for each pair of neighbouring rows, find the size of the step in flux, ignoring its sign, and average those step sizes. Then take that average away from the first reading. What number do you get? 46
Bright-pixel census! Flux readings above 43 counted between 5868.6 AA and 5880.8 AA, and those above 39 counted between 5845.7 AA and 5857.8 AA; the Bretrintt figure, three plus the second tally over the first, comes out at 11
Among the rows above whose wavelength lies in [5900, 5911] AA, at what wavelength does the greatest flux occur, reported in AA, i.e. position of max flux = 5904.51 AA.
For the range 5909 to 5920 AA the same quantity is 5916.76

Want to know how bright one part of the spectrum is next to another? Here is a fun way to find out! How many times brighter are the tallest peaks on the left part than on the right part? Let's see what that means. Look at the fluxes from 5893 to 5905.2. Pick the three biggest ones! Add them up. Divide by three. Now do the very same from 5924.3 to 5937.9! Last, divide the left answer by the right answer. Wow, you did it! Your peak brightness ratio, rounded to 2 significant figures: 0.75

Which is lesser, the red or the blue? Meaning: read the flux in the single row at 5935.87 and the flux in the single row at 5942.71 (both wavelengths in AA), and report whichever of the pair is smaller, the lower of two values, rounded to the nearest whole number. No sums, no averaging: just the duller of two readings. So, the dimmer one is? 45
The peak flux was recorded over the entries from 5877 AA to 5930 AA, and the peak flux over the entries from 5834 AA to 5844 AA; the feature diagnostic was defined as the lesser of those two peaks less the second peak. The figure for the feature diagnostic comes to -12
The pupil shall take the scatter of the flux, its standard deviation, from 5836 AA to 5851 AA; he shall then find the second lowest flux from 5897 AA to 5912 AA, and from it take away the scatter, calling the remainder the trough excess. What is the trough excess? 20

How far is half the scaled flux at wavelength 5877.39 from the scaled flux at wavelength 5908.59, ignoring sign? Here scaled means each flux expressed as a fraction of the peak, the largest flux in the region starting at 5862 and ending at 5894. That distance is 0.32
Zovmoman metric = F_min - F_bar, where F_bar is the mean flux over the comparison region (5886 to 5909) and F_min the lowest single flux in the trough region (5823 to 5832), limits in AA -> 20.6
